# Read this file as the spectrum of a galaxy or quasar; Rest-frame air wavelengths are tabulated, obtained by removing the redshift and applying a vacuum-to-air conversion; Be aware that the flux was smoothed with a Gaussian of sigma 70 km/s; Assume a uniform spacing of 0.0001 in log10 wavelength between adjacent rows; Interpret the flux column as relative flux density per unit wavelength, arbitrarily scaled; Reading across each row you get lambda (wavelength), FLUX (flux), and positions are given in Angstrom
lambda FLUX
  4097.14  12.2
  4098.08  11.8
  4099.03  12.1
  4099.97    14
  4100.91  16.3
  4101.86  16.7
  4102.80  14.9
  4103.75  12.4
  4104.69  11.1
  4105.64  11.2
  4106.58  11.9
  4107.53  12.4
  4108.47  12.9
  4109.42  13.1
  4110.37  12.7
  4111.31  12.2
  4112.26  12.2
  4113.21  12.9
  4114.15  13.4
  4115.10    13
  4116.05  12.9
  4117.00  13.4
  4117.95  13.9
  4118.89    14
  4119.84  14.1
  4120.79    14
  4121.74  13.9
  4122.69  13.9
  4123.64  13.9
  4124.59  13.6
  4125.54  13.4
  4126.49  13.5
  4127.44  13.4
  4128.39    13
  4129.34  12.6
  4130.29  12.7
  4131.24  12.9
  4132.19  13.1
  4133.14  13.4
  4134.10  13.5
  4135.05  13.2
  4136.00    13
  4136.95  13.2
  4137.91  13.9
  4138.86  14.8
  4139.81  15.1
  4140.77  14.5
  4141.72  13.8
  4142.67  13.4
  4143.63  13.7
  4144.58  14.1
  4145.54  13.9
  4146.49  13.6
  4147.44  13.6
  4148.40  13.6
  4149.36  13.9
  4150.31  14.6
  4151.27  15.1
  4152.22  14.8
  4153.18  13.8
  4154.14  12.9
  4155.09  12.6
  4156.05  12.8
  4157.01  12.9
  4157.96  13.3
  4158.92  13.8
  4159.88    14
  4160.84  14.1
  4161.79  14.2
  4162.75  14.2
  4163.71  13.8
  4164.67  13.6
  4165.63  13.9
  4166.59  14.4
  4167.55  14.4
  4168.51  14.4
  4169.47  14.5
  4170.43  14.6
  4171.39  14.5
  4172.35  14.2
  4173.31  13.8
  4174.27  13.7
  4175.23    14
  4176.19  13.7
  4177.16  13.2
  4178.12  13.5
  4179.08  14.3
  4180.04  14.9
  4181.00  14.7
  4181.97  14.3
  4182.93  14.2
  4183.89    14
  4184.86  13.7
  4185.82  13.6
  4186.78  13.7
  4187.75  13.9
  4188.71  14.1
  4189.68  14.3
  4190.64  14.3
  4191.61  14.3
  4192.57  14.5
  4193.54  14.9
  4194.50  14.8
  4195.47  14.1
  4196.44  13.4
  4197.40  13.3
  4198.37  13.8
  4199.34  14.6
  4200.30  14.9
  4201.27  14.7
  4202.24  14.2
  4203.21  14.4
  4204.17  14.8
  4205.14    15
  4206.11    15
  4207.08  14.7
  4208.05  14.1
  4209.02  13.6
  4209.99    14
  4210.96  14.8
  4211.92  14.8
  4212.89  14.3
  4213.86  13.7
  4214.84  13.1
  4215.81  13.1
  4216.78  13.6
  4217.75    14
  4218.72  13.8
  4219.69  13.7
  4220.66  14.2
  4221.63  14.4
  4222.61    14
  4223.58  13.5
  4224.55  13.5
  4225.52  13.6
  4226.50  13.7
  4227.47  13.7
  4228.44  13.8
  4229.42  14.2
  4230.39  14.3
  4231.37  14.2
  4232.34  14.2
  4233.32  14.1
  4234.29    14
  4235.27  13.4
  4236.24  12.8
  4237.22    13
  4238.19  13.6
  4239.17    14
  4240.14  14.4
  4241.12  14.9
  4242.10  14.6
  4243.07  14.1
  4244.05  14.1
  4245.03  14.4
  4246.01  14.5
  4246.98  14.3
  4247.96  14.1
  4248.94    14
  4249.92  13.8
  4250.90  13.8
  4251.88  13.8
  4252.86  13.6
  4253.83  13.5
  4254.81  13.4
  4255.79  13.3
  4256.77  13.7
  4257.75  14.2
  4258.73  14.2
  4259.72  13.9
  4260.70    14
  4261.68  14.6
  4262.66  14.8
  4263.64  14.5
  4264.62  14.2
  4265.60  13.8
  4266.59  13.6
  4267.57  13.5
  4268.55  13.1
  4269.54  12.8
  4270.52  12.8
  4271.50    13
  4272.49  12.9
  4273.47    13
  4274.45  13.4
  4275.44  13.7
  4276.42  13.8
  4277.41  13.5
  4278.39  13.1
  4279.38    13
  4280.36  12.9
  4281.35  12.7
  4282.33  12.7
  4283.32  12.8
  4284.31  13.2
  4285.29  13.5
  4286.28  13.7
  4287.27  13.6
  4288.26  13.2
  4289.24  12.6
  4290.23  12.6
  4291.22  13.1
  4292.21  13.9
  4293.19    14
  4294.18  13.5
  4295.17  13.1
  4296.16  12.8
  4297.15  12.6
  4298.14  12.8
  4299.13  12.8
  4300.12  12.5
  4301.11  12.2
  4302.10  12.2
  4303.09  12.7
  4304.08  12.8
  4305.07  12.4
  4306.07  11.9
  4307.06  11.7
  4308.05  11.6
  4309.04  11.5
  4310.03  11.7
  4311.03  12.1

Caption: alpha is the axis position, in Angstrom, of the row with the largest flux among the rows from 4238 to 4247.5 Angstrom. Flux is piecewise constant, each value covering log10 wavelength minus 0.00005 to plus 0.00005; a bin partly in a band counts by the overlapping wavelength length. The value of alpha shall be 4241.12 Angstrom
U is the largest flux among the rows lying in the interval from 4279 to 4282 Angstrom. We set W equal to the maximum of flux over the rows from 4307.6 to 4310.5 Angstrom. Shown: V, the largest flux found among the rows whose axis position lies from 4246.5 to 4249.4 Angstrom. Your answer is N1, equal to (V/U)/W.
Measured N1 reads 0.094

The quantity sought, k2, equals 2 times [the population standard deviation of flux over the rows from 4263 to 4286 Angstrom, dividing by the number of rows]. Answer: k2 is 1.0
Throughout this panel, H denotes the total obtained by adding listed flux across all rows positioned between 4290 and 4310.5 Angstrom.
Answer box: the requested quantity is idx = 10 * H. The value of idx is 2644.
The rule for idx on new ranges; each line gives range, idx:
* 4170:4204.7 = 5099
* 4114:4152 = 5465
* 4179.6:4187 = 1131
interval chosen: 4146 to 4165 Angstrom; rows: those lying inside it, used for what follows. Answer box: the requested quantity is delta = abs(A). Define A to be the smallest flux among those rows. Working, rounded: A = 12.6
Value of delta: 12.6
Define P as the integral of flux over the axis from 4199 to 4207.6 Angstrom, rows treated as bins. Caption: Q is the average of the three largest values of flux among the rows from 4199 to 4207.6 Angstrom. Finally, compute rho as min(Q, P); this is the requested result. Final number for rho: 15.0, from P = 126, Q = 15.0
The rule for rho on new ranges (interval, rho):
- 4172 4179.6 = 14.2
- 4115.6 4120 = 14.0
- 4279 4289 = 13.6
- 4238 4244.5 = 14.6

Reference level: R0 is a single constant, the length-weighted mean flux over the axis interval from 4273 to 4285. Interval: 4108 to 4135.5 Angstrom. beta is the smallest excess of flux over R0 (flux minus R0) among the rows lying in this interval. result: -1.0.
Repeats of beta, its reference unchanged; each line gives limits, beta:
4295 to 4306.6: -1.3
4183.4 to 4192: 0.4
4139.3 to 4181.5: -0.6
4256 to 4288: -0.5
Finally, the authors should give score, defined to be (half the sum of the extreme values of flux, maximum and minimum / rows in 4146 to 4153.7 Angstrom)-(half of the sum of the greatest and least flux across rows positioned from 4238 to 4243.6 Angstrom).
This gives 0.1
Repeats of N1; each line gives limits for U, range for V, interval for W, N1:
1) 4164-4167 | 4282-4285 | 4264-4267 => 0.065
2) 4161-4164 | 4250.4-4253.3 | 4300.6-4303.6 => 0.077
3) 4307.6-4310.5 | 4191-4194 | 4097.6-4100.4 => 0.091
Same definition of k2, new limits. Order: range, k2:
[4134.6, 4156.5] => 1.4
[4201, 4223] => 1.1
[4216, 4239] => 0.8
